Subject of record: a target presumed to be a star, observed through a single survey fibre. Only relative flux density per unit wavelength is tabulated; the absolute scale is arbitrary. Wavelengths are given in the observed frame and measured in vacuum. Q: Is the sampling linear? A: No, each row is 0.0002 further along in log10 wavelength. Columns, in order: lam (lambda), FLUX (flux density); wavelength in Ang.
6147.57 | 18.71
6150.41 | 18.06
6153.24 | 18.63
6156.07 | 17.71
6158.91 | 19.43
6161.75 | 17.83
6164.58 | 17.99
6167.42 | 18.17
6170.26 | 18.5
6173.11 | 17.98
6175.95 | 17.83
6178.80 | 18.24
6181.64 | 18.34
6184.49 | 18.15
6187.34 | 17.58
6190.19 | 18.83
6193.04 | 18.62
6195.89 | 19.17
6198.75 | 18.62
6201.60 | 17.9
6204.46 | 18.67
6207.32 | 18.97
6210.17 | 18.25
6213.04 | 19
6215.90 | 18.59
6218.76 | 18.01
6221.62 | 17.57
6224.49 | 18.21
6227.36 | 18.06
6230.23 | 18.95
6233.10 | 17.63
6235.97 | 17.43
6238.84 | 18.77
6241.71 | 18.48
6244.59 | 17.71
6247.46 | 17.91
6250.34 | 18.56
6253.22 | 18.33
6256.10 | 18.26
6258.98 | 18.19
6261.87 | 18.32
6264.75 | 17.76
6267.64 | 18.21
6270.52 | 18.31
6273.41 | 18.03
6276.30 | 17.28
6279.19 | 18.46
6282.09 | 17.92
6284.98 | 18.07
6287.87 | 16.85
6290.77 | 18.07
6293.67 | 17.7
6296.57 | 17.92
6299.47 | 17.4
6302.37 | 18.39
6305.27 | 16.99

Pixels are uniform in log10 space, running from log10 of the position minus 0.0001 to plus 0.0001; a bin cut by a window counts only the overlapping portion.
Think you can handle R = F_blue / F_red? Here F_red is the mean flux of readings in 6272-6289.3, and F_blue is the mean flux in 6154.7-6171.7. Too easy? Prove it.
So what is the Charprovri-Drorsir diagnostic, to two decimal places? 1.03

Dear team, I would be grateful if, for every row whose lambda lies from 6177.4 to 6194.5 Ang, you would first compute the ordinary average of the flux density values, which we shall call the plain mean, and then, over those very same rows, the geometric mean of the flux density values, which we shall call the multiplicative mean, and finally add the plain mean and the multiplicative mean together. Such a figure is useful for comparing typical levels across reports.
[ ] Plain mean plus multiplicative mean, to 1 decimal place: 36.6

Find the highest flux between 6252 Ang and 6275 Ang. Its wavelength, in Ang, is 6253.22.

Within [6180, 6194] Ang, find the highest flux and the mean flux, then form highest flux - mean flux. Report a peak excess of 0.53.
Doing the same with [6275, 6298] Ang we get 0.68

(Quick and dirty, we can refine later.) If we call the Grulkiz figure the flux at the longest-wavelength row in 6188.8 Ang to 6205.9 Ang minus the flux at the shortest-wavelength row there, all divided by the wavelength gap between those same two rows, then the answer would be -0.01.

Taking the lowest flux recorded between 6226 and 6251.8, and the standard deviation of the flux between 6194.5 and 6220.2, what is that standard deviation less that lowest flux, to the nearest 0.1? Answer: -17.0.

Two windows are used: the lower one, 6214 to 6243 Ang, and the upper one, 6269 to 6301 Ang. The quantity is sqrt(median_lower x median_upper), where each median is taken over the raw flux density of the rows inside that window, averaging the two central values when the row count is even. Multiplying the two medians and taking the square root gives 18.03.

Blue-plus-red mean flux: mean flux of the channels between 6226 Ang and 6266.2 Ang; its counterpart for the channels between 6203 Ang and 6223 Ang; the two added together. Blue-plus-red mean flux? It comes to 36.61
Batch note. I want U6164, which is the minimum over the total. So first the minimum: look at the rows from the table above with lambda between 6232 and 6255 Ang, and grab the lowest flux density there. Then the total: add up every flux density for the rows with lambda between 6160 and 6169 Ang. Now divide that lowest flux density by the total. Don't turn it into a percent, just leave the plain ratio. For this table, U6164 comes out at 0.32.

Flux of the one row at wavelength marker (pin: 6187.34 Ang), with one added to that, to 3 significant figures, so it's 18.6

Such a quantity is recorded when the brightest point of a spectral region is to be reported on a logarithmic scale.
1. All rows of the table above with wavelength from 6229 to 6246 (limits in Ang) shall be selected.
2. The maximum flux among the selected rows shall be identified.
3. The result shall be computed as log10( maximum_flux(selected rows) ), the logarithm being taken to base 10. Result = 1.28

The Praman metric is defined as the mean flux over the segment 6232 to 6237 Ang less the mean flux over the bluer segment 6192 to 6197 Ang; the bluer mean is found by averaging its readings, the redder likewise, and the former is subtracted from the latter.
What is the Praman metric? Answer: -1.4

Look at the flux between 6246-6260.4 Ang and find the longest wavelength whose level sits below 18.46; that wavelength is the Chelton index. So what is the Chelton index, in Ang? 6258.98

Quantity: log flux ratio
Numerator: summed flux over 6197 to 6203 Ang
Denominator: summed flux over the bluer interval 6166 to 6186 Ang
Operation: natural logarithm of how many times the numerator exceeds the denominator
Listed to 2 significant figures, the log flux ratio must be -1.2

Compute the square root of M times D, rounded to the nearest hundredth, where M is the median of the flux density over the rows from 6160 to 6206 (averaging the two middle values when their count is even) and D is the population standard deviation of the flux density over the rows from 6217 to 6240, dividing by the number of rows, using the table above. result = 3.07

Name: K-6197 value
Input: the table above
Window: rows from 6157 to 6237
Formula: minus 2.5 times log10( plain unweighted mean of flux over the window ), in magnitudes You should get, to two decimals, -3.16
